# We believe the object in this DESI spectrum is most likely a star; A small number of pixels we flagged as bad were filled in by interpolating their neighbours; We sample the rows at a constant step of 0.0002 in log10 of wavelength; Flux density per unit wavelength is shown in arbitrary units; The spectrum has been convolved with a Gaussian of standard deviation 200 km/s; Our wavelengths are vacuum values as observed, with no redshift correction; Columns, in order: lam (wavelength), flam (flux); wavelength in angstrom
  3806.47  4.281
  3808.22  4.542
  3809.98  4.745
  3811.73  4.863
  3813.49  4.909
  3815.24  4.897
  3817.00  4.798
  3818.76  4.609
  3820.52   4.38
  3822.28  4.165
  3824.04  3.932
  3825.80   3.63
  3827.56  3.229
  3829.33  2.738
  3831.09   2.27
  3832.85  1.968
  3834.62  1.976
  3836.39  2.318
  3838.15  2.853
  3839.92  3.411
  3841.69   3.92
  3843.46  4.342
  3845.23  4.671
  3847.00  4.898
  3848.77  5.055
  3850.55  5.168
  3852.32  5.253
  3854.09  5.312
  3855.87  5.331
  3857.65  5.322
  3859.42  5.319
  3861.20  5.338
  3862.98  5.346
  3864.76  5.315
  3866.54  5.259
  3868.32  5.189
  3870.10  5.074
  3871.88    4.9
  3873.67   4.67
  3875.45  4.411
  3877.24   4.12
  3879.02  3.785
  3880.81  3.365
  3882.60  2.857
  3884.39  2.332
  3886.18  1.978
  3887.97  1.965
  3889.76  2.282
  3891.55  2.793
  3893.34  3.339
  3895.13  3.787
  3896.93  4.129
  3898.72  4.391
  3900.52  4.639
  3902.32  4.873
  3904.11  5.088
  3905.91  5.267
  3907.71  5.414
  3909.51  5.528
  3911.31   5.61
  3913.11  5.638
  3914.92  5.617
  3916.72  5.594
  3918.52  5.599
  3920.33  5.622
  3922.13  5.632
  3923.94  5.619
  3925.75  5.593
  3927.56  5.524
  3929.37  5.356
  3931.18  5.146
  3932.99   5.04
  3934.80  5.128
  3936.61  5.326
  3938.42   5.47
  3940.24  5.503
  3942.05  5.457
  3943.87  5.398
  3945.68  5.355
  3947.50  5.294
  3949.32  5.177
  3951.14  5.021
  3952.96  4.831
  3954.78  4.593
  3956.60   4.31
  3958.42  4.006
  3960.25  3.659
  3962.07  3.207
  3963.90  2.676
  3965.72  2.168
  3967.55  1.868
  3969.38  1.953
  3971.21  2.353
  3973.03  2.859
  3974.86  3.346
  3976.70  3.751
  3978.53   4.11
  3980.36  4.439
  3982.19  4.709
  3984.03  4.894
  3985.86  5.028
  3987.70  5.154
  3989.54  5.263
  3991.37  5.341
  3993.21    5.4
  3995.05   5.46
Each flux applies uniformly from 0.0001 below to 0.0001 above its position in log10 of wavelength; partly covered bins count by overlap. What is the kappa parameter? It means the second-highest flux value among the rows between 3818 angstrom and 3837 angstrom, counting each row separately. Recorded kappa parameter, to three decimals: 4.380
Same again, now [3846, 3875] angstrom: 5.338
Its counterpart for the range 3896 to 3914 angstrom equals 5.610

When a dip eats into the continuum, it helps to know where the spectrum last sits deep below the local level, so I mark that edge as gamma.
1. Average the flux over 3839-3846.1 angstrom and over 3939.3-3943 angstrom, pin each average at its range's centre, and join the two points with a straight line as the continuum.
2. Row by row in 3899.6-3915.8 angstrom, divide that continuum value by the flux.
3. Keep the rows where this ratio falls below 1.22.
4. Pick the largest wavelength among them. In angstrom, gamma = 3914.92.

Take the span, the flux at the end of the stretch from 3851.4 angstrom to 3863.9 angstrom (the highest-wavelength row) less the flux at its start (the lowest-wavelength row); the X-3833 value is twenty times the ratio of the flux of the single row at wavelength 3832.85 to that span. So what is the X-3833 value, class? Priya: 423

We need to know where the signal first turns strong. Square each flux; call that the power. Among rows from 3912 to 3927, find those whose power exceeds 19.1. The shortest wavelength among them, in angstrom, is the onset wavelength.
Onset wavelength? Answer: 3913.11 angstrom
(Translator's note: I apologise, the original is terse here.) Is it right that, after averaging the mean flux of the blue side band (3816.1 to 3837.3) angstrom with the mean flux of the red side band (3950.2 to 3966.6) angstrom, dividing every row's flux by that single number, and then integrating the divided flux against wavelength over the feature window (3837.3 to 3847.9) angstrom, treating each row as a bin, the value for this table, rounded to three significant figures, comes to 11.9 angstrom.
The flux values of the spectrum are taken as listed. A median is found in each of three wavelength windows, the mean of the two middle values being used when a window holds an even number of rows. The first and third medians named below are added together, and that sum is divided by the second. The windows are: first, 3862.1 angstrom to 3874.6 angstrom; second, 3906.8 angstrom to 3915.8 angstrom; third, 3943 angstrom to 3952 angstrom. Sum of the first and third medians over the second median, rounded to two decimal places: 1.87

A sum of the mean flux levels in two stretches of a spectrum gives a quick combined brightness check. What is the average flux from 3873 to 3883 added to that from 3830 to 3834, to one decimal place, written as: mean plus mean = 6.0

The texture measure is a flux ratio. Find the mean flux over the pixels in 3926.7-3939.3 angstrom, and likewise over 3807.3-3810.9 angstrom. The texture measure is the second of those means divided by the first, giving 0.88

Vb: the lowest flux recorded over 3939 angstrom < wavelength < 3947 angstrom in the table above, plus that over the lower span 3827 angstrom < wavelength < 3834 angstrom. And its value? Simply 7.3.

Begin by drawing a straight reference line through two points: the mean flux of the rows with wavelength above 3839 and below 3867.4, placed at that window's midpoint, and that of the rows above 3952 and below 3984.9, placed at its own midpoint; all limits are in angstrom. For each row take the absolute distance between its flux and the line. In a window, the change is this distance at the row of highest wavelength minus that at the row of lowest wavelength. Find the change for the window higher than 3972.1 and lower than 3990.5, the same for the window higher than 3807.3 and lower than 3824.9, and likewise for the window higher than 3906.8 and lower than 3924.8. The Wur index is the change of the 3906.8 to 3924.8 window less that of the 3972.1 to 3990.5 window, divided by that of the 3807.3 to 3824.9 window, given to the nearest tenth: -2.3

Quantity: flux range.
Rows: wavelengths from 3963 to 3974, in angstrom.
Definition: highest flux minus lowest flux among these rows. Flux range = 1.0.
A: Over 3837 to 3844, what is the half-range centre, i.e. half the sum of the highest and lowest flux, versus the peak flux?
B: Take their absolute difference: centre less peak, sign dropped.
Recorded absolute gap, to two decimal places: 0.74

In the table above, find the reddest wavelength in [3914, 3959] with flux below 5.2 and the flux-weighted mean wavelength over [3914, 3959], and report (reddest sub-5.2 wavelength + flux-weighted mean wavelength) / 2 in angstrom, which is 3947.1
